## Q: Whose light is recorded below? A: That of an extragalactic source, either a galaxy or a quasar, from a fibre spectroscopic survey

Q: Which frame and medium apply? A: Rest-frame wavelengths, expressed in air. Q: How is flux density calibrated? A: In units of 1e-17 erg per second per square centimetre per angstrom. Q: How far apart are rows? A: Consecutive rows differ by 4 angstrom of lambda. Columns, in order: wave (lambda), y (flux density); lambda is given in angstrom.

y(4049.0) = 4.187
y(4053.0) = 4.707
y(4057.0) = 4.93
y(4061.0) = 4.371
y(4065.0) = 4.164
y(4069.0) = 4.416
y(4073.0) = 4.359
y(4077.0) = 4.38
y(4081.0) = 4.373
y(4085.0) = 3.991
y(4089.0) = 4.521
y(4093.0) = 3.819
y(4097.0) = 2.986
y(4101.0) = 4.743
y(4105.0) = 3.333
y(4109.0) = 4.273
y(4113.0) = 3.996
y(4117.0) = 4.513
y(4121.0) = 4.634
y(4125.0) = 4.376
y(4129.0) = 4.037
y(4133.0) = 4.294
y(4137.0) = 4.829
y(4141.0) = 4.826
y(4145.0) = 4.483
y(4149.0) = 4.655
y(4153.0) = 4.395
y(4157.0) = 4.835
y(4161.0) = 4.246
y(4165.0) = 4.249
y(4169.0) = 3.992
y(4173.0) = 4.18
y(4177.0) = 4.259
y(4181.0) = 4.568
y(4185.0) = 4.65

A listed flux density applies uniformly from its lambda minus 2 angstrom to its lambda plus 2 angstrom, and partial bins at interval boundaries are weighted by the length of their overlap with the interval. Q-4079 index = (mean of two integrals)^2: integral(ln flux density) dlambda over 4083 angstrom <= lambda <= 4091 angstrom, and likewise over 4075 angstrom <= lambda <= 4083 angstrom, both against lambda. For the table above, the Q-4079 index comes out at 137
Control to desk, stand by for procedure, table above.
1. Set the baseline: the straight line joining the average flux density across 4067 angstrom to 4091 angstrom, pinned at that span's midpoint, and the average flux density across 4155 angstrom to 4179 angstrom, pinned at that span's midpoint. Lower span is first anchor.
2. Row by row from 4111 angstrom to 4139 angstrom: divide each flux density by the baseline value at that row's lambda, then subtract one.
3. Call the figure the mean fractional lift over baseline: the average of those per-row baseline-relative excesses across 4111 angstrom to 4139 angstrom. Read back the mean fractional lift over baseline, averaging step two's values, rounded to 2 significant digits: 0.016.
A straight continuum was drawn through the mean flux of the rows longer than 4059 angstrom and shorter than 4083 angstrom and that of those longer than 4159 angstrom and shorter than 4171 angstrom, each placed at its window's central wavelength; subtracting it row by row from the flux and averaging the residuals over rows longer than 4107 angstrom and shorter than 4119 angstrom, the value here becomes 0.0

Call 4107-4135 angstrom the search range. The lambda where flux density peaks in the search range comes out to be 4121.0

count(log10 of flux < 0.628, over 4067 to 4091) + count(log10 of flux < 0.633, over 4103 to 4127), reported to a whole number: 4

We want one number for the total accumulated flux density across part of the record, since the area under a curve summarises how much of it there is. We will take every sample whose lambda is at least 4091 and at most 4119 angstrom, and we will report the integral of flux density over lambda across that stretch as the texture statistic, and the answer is 111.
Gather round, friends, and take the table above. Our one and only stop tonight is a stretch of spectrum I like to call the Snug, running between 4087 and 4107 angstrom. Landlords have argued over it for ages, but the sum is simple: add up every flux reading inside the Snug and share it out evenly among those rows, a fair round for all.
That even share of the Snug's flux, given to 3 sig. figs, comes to 3.88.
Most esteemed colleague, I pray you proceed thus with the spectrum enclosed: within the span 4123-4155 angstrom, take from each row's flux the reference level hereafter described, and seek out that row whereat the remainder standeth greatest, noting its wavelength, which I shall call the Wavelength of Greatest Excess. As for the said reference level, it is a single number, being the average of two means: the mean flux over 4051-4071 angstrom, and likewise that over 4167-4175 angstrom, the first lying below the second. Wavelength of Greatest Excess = 4137.0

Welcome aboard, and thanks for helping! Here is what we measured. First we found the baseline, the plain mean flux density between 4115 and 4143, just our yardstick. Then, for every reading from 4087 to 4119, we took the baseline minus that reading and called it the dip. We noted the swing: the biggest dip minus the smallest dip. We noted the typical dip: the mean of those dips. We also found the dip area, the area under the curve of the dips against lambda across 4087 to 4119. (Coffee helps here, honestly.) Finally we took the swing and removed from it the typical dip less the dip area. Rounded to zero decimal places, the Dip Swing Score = 17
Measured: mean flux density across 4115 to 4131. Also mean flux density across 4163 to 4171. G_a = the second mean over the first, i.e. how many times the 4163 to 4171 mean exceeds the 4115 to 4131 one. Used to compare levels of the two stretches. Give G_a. 0.94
